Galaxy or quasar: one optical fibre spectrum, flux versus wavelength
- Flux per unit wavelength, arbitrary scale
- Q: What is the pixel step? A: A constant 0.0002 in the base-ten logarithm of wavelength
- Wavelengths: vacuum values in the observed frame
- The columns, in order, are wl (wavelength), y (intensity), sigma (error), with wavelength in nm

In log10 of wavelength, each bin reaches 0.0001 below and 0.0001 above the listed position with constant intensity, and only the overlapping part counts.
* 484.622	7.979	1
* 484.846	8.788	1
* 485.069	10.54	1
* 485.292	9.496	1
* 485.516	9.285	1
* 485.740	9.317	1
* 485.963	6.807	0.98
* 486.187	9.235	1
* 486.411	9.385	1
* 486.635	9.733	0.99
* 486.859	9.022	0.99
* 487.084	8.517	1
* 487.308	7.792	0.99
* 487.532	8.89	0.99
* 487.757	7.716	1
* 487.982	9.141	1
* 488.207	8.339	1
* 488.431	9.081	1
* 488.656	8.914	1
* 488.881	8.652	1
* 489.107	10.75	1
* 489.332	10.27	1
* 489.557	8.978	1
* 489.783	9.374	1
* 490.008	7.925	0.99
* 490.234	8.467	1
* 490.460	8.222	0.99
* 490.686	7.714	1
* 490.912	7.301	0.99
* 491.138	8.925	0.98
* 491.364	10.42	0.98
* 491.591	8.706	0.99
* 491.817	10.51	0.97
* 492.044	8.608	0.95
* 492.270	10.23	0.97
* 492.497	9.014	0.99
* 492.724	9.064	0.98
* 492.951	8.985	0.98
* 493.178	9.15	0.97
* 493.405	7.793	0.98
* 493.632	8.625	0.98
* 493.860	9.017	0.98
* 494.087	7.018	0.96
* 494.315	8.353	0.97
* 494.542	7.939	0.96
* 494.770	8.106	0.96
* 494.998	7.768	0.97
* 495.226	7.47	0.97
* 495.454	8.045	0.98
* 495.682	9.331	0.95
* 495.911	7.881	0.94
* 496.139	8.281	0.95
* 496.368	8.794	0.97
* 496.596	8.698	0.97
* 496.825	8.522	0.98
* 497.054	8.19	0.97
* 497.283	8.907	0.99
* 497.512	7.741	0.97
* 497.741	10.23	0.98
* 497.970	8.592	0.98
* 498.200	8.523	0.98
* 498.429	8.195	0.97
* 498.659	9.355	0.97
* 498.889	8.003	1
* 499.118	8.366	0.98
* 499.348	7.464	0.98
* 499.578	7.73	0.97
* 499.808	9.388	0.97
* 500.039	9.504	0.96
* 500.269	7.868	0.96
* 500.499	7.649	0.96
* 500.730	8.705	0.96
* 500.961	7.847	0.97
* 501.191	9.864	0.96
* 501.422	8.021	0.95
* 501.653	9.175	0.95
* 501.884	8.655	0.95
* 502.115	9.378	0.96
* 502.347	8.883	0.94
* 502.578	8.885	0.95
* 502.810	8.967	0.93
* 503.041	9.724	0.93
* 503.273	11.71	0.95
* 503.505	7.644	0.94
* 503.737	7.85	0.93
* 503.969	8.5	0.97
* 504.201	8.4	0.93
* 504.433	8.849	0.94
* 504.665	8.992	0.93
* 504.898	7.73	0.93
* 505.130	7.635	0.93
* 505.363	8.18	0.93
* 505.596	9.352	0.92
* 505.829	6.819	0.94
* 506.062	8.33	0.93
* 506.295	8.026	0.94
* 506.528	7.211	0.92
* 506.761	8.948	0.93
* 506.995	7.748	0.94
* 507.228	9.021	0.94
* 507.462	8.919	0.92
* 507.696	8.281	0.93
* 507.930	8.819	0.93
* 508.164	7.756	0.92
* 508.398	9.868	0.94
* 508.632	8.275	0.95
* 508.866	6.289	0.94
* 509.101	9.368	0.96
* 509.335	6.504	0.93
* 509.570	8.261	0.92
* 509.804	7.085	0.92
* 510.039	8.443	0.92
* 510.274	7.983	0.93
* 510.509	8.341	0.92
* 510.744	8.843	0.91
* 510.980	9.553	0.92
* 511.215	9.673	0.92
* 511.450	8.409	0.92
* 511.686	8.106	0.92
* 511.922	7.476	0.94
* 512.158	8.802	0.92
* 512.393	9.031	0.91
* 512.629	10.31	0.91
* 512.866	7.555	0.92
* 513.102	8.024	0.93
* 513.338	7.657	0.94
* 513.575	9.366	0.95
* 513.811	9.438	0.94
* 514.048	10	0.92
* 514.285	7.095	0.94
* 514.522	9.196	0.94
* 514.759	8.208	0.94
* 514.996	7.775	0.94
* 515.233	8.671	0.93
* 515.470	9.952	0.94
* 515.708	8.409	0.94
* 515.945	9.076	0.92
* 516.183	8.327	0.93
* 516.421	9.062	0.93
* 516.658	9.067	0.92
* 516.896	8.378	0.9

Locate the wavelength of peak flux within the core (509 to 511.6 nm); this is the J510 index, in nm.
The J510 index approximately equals 511.215 nm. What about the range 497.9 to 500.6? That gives 500.039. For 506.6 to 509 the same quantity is 508.398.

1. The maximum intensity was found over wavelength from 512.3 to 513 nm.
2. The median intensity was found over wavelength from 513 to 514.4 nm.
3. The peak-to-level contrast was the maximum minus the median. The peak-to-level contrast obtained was 1.6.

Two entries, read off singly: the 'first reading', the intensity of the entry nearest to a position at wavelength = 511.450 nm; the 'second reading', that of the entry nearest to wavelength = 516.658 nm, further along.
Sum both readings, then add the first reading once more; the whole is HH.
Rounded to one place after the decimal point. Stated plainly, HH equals 25.9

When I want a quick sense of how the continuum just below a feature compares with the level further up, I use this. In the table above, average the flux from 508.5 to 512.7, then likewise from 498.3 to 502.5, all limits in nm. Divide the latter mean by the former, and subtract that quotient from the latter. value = 7.54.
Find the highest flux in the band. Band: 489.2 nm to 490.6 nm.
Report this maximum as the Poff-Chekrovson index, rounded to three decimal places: 10.270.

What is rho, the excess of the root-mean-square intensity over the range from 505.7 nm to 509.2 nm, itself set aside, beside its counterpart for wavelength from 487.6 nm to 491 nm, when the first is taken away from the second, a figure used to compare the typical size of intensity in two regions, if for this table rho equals 0.47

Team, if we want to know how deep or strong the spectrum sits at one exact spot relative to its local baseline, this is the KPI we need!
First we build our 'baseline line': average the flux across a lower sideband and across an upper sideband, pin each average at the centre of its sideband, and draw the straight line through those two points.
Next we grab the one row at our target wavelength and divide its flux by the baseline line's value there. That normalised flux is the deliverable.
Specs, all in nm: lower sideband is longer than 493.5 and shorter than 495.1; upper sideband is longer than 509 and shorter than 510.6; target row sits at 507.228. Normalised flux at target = 1.13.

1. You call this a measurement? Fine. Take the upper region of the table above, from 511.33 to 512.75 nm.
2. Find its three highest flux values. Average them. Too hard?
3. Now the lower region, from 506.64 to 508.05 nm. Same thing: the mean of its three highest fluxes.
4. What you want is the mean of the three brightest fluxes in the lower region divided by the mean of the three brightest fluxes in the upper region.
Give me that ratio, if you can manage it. 0.96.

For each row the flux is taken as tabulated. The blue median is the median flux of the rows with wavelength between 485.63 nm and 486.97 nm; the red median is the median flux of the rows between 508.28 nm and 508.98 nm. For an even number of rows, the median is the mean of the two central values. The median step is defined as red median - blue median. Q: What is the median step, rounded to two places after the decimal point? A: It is -1.00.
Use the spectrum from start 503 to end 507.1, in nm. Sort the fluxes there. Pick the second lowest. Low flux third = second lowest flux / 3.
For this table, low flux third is 2.40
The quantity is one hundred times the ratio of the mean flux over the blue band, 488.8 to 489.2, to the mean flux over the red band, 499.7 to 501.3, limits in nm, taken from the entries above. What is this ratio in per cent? 112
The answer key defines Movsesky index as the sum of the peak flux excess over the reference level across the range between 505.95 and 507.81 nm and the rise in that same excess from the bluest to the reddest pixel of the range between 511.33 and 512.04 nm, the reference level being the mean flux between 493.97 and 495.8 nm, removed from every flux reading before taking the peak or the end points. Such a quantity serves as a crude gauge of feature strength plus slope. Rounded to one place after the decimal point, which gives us 0.1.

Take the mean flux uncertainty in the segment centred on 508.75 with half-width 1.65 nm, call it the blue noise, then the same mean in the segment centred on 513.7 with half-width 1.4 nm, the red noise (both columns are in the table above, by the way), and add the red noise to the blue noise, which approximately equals 1.86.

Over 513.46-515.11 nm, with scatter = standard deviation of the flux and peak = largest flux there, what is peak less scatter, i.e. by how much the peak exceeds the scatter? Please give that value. 9.0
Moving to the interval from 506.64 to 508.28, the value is 8.5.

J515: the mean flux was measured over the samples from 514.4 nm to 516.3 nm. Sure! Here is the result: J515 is 8.70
